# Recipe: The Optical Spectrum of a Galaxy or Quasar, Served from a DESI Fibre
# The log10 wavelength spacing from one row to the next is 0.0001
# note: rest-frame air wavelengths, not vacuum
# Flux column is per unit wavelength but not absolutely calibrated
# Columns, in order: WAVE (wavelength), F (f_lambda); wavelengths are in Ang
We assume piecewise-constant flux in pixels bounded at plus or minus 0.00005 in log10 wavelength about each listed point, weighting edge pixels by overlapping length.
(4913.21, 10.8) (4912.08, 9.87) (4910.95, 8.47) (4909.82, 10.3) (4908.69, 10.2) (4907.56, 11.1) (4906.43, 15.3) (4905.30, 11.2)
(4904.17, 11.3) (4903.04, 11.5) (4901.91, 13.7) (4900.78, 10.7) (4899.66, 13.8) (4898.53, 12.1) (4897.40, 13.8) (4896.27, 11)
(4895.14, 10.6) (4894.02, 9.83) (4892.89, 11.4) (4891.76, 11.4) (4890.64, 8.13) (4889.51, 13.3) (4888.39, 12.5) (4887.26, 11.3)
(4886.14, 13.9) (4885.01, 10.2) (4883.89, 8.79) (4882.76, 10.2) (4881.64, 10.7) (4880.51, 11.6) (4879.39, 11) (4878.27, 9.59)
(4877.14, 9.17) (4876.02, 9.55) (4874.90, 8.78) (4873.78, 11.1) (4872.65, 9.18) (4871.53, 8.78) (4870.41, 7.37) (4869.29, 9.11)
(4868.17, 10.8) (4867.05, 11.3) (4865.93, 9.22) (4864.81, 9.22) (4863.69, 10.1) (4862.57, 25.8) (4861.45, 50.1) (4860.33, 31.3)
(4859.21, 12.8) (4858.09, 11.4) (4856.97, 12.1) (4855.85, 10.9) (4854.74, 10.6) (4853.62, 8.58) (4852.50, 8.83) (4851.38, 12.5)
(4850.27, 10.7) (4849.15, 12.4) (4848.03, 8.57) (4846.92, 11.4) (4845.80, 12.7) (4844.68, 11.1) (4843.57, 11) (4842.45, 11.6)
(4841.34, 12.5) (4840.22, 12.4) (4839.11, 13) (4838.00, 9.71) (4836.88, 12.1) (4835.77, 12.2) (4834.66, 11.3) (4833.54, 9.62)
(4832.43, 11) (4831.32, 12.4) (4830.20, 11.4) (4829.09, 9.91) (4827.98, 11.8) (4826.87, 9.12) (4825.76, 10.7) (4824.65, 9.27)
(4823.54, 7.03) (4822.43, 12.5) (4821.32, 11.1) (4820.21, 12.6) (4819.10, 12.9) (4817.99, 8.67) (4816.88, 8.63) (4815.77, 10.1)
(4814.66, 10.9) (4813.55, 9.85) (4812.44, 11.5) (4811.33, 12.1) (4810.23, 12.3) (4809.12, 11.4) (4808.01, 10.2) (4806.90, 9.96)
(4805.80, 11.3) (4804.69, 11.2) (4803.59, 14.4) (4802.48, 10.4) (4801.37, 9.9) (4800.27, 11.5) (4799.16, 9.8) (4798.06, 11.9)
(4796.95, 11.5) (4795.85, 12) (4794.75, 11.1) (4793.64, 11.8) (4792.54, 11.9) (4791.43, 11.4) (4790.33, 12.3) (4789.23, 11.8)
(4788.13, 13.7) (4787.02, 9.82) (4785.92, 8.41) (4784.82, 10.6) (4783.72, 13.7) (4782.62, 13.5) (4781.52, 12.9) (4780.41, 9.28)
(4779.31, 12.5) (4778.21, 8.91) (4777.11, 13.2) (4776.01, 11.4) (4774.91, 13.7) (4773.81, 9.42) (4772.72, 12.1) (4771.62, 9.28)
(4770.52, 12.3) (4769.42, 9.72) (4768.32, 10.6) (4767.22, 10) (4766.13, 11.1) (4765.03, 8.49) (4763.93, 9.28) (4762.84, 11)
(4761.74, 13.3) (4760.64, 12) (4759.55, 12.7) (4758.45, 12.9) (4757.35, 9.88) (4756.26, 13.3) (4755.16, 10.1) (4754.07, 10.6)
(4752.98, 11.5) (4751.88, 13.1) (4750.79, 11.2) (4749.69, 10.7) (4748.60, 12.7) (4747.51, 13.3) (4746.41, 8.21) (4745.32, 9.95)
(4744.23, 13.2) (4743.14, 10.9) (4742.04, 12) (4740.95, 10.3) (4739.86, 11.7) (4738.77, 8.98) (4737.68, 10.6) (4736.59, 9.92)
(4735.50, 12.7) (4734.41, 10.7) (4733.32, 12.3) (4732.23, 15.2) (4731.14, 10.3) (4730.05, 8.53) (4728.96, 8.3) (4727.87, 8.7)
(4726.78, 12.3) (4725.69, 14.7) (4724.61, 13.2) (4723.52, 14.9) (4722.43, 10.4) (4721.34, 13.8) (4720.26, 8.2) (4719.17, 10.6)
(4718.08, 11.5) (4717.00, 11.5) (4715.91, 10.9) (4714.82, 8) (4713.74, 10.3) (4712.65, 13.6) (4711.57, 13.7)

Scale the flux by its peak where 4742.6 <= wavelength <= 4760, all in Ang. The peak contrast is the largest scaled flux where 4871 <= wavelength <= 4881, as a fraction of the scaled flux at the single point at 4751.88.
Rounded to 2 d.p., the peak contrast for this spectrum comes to 0.89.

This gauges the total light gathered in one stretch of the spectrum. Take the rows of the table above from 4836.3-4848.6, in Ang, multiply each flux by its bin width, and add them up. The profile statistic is 141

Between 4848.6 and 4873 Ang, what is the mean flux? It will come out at 13.8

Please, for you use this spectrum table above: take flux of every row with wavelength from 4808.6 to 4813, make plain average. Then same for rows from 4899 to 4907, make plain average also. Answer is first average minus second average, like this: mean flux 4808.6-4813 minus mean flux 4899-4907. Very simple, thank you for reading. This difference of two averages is -0.67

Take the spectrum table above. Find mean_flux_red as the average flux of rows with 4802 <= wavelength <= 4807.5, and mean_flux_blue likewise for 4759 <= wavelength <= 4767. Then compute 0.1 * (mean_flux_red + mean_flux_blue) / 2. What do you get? 1.13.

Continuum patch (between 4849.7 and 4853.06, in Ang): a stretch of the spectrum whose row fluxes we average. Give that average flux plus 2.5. 13.2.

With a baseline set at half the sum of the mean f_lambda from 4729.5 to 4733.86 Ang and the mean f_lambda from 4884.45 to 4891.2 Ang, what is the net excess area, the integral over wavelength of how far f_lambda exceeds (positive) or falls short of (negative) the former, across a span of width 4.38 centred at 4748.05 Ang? -1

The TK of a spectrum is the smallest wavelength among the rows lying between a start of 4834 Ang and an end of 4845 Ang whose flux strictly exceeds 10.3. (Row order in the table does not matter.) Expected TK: 4834.66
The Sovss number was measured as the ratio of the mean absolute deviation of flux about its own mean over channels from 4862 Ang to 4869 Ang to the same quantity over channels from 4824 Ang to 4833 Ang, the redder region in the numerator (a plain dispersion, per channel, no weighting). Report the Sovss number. 4.6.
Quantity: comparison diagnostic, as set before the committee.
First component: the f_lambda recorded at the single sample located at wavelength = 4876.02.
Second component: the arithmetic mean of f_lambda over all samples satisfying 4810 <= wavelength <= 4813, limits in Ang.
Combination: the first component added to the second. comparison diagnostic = 21.5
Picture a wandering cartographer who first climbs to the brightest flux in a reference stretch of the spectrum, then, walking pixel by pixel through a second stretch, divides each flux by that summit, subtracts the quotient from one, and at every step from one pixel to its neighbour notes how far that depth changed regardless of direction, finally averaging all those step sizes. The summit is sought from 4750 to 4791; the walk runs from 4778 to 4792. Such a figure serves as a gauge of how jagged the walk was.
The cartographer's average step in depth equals 0.15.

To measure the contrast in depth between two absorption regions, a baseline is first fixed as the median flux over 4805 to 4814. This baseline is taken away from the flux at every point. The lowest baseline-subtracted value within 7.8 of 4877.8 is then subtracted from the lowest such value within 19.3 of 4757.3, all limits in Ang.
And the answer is 0.8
